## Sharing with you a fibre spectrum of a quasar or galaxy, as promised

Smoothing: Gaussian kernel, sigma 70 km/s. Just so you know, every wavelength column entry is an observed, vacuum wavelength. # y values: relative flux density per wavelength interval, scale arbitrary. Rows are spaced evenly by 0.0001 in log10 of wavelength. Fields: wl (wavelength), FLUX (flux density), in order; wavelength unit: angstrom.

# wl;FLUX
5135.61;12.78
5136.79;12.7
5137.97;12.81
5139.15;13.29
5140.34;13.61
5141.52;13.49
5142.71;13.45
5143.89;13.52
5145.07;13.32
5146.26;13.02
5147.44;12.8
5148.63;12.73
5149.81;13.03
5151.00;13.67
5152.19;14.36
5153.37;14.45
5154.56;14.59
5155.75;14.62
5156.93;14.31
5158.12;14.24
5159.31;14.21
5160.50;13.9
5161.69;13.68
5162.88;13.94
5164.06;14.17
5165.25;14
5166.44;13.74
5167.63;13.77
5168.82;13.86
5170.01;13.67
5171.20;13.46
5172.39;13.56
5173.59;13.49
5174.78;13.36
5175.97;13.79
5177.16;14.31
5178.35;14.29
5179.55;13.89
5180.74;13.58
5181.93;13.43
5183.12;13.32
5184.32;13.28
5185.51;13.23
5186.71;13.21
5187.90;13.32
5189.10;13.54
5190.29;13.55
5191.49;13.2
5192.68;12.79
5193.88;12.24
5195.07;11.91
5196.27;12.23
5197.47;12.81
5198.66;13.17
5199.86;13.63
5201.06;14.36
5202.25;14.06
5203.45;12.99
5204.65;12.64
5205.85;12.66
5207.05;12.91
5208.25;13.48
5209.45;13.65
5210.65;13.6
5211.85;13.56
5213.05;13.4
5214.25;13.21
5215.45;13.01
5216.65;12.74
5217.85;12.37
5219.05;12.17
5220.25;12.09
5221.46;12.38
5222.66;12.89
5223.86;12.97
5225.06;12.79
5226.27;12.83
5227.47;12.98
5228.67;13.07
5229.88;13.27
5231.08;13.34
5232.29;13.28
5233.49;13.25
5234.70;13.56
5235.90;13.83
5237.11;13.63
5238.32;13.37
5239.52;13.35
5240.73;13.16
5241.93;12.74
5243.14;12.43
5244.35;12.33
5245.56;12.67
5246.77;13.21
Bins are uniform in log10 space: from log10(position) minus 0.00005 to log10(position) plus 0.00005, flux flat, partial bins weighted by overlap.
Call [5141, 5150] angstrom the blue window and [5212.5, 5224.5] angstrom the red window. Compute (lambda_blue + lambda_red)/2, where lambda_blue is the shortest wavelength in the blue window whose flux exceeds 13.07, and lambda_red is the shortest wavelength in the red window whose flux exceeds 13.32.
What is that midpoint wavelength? 5177.3 angstrom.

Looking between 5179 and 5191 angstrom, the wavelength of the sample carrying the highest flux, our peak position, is 5179.55 angstrom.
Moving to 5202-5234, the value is 5202.25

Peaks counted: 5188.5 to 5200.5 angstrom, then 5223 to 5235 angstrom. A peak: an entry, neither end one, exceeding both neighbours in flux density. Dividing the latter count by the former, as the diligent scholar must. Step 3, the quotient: 1.0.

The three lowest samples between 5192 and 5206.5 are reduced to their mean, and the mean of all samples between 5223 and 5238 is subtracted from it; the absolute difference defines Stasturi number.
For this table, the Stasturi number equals 1.1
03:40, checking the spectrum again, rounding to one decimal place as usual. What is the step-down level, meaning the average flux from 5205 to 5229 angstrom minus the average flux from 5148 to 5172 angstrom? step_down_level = -1.0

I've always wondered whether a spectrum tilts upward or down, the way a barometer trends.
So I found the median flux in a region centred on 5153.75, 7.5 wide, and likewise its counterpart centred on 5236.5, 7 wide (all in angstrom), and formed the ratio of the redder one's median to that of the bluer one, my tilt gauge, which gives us 0.935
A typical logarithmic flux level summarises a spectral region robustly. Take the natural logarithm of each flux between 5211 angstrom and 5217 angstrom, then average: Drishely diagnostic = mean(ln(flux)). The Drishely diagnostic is 2.58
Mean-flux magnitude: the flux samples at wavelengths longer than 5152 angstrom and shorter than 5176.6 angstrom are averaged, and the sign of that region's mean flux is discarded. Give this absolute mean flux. 14.0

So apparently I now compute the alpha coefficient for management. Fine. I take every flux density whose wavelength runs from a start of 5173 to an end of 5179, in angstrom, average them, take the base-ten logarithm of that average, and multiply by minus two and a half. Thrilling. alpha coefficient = -2.85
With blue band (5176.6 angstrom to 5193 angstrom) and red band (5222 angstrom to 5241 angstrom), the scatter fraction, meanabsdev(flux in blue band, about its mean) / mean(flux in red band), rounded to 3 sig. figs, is 0.0236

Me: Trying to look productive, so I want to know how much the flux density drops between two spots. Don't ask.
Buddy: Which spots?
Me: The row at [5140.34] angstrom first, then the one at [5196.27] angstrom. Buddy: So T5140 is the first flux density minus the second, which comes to 1.4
